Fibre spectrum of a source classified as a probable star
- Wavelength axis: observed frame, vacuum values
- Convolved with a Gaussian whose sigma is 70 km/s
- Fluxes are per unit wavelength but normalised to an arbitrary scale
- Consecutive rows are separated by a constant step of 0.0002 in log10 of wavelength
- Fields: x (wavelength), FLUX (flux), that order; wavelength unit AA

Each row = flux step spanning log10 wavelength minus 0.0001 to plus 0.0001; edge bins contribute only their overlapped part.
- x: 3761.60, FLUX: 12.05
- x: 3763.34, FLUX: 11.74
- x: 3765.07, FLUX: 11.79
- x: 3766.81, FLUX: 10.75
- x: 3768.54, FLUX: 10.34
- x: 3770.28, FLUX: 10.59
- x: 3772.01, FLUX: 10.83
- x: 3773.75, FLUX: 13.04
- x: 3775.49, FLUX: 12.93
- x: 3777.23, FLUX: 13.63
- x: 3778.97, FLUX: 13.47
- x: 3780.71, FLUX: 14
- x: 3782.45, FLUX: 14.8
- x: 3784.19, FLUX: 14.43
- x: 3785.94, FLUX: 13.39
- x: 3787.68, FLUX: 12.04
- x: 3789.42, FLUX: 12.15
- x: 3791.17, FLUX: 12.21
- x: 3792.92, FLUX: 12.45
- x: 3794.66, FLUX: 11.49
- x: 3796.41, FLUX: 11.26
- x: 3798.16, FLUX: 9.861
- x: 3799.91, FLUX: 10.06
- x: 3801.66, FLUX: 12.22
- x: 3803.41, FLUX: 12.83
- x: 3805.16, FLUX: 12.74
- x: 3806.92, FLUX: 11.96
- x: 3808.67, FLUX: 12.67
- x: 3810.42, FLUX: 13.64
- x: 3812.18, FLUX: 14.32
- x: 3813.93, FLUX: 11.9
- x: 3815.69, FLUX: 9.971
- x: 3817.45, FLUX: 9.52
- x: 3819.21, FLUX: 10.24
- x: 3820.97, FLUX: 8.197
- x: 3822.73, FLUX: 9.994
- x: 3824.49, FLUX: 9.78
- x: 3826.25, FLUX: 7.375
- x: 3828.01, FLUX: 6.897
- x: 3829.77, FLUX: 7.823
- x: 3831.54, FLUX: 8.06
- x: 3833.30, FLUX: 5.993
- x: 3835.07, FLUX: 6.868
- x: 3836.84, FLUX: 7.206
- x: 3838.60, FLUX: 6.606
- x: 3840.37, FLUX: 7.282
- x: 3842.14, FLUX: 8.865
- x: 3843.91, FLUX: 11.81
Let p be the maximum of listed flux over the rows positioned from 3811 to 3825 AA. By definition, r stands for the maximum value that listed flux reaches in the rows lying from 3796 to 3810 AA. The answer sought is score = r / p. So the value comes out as 0.9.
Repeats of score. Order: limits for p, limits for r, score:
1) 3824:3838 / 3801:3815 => 1.5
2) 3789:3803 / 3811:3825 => 1.2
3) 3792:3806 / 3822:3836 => 0.8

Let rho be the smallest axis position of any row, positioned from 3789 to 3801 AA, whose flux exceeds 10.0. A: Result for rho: 3789.42 AA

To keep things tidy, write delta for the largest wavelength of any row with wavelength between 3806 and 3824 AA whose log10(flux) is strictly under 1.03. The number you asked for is 3822.73 AA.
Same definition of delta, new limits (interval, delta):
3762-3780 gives 3770.28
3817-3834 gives 3833.30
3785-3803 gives 3799.91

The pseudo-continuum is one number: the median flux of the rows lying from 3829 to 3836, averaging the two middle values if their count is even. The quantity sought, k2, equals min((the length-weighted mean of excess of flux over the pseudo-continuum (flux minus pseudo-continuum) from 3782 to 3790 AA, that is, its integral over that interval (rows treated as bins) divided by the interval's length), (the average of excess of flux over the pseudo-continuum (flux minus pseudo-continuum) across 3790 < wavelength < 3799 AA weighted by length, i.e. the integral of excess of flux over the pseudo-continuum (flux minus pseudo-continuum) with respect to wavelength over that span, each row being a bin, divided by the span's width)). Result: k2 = 4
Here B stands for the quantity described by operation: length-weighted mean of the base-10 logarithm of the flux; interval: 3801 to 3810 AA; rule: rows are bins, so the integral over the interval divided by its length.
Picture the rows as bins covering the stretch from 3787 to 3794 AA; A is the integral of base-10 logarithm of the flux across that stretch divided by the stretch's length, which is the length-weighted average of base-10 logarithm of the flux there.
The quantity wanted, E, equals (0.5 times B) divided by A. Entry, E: 0.51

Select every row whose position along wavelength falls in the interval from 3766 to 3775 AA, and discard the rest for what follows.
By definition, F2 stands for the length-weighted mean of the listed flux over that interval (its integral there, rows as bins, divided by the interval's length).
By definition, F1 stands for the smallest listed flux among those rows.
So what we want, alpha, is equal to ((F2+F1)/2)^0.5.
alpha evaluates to 3.3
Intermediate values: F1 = 10.34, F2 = 11.2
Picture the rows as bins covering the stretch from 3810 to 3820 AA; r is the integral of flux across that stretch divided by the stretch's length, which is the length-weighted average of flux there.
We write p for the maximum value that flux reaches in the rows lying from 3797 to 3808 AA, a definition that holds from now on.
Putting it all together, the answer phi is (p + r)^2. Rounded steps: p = 12.83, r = 11.5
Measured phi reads 592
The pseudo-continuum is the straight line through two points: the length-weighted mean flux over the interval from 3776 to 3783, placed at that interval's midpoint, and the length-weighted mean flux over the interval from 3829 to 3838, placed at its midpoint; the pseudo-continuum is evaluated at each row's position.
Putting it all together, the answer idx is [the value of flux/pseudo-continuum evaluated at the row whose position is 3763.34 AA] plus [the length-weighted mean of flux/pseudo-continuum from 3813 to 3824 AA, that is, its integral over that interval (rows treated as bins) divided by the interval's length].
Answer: 1.84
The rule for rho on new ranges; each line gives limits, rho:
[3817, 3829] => 3819.21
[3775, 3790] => 3775.49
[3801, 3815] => 3801.66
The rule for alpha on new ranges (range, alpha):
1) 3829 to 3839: 2.6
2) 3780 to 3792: 3.6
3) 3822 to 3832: 2.8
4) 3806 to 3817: 3.3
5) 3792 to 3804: 3.3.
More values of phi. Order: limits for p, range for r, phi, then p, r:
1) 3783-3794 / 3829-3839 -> 464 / 14.43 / 7.1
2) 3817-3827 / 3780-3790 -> 564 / 10.24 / 13.5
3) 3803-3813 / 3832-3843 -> 462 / 14.32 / 7.2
